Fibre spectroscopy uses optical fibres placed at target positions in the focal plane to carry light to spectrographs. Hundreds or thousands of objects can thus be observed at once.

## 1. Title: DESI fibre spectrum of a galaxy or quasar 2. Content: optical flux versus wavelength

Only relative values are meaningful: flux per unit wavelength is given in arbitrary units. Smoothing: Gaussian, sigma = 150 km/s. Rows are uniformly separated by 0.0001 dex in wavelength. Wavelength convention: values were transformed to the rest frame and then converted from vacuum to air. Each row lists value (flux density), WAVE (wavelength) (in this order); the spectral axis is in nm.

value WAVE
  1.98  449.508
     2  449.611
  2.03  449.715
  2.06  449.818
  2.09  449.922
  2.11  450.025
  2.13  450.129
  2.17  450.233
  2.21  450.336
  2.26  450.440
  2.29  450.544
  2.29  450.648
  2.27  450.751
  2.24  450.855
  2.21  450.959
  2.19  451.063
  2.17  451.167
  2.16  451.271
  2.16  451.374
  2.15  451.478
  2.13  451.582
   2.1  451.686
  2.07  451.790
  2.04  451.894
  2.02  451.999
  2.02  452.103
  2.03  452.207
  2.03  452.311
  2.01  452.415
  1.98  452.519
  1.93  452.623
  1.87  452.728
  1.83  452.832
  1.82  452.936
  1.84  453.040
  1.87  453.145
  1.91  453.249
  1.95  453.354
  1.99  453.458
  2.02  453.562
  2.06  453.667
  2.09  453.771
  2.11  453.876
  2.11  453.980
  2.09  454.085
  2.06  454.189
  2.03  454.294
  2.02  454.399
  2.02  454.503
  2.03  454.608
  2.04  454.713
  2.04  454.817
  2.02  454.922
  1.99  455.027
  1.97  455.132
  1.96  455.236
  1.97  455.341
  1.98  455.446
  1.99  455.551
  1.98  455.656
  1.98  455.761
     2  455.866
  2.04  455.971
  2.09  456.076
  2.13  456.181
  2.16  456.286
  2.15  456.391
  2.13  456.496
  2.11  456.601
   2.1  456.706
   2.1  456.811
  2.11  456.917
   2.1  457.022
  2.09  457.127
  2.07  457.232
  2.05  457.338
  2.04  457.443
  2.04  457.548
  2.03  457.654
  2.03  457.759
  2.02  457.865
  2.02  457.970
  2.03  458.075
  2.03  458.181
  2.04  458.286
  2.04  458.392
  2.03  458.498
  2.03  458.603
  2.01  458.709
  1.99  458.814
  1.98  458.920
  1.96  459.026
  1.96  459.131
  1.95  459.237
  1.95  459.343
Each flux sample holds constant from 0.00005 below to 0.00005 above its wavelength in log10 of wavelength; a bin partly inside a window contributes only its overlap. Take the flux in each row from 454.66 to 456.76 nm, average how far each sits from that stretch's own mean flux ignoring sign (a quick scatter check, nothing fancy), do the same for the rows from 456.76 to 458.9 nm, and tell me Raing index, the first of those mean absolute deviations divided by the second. 2.32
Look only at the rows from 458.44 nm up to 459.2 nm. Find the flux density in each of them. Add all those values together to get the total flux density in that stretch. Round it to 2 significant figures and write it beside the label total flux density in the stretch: 14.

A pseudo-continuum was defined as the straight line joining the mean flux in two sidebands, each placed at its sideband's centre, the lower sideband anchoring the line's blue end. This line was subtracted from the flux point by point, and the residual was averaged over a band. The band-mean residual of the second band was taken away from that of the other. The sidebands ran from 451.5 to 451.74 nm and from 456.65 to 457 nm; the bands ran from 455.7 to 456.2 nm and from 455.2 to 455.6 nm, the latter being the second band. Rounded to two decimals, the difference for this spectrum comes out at 0.07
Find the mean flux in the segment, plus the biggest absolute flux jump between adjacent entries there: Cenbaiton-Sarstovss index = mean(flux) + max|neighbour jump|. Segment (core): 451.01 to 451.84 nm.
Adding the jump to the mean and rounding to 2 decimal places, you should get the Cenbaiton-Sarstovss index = 2.17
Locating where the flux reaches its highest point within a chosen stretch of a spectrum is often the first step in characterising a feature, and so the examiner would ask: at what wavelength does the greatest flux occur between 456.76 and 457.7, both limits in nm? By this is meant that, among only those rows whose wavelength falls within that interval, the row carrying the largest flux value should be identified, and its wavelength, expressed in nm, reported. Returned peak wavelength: 456.917 nm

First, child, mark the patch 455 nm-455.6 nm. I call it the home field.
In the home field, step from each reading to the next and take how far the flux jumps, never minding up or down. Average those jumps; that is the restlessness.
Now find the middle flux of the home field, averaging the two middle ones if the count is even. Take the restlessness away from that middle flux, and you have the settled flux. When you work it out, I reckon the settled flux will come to 1.96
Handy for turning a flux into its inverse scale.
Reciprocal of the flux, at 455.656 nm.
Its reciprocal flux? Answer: 0.505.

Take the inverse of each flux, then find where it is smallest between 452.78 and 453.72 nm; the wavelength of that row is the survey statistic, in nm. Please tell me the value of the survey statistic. 453.667 nm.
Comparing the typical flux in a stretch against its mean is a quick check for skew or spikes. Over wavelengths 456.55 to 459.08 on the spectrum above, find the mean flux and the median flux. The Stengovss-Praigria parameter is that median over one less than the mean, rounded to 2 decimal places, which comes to 1.95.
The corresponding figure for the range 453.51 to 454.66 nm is 1.95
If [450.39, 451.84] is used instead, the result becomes 1.83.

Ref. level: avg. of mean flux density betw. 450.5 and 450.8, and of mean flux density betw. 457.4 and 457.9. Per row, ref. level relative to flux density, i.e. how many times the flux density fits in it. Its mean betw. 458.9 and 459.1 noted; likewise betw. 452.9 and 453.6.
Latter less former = 0.03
